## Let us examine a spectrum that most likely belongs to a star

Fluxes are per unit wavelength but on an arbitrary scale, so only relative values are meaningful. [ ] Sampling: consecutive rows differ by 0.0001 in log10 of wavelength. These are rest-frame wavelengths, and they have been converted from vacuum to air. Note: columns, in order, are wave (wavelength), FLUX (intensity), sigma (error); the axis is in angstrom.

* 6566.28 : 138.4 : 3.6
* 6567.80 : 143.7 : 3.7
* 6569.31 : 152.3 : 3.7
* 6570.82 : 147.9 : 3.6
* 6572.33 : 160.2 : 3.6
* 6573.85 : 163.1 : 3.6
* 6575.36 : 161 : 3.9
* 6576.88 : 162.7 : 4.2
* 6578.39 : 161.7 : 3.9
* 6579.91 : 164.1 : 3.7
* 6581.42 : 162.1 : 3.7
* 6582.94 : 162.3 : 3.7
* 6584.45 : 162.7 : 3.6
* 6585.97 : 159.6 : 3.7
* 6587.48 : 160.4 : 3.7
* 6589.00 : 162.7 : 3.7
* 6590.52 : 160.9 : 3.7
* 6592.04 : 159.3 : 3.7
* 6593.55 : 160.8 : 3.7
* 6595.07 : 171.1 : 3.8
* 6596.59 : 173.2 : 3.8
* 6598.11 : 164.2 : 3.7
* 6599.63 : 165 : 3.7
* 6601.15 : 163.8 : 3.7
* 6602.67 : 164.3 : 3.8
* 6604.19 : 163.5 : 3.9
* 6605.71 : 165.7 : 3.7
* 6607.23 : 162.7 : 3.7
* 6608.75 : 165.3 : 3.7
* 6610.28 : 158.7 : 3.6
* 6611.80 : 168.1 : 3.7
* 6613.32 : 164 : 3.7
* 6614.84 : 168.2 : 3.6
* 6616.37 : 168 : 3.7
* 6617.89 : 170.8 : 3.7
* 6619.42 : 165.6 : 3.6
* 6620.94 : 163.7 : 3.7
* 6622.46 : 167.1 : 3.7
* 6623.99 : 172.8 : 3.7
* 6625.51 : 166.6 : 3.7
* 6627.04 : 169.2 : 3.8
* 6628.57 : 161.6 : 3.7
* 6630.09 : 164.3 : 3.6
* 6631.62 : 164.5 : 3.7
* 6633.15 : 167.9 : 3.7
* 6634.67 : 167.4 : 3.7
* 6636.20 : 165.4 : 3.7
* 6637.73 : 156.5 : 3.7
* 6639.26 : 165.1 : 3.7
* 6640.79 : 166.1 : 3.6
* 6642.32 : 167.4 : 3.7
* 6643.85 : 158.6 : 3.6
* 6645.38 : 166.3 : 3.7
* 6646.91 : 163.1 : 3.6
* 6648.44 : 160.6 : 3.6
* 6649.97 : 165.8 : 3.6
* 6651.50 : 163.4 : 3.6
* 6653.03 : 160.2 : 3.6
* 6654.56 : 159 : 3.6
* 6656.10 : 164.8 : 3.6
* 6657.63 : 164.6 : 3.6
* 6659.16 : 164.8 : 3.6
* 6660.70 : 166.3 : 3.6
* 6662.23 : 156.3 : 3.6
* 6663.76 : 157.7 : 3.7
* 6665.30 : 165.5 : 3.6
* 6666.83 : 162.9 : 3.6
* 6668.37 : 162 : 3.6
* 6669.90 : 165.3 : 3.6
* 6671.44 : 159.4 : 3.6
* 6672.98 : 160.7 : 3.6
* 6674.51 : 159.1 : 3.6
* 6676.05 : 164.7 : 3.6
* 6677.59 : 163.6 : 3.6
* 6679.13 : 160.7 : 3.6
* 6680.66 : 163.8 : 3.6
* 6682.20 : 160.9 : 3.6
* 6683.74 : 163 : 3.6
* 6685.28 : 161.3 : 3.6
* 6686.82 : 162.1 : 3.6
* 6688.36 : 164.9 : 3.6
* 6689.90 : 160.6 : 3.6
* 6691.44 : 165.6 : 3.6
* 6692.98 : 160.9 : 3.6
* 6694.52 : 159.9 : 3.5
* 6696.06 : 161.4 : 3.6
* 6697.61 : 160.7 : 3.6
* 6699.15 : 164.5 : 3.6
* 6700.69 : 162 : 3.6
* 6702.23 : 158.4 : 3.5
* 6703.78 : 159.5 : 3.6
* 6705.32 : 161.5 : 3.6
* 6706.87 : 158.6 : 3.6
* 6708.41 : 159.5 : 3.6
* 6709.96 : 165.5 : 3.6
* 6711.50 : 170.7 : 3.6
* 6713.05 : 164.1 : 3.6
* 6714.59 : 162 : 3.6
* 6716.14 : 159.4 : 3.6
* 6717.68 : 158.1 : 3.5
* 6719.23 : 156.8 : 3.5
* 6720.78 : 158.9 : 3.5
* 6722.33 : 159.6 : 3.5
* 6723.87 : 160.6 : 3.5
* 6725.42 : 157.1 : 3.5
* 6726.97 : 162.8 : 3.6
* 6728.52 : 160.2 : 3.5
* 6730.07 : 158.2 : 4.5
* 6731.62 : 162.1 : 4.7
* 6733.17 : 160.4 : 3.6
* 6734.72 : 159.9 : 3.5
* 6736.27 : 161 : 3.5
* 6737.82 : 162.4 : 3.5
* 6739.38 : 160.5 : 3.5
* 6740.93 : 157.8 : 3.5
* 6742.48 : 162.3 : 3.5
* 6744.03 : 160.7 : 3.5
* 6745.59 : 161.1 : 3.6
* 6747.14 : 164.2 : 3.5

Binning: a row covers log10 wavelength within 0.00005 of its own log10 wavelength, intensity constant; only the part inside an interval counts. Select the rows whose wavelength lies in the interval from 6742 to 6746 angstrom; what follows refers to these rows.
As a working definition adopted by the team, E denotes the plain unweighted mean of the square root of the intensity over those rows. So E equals 12.7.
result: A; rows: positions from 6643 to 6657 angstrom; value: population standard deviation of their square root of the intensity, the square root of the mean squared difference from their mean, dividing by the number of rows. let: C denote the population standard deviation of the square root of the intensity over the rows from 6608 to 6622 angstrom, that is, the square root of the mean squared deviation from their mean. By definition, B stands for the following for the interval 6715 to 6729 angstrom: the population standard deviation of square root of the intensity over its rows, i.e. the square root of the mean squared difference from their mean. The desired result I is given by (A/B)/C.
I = 12.1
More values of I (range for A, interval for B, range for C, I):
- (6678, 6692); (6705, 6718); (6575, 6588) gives 9.2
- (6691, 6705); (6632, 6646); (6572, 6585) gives 13.3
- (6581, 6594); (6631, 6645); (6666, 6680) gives 3.9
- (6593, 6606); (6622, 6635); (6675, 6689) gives 20.7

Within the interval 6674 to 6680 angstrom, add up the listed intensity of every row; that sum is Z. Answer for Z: 648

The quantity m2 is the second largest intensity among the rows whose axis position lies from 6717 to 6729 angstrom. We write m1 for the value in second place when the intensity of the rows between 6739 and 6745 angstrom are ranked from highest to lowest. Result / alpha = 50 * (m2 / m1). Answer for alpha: 50.0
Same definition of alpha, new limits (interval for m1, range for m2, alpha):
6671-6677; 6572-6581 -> 50.7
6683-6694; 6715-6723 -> 48.3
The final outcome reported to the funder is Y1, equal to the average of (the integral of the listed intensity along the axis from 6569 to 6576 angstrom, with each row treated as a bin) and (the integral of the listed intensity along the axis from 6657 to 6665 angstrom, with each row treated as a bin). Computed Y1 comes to 1199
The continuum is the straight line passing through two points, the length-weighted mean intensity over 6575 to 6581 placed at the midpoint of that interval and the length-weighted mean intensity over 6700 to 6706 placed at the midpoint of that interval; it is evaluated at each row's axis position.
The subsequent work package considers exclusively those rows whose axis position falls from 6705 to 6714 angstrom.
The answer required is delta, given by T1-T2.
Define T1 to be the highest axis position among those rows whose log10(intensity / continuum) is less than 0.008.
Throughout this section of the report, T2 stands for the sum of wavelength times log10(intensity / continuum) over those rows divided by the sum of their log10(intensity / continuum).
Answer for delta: -3.1 angstrom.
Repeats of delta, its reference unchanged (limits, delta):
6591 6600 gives 2.2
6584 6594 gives 3.7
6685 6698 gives 7.7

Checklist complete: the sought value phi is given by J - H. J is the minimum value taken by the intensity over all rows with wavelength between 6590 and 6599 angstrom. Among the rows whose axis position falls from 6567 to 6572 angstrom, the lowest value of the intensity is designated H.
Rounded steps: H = 143.7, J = 159.3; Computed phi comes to 15.6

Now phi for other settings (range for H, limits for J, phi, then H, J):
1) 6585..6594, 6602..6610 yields 3.4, 159.3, 162.7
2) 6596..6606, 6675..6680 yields -2.8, 163.5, 160.7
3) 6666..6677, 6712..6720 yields -2.3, 159.1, 156.8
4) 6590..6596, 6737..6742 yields -1.5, 159.3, 157.8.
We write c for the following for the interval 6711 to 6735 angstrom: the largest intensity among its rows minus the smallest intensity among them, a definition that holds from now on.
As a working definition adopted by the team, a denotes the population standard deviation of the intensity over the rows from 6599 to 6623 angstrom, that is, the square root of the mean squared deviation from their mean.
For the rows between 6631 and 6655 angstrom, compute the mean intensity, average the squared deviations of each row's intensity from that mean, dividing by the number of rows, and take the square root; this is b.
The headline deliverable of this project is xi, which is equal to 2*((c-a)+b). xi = 29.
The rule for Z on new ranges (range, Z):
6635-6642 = 653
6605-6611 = 652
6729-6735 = 641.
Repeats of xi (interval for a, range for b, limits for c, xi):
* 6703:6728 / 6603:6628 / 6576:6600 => 28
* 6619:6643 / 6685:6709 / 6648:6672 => 17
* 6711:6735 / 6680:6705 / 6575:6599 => 25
